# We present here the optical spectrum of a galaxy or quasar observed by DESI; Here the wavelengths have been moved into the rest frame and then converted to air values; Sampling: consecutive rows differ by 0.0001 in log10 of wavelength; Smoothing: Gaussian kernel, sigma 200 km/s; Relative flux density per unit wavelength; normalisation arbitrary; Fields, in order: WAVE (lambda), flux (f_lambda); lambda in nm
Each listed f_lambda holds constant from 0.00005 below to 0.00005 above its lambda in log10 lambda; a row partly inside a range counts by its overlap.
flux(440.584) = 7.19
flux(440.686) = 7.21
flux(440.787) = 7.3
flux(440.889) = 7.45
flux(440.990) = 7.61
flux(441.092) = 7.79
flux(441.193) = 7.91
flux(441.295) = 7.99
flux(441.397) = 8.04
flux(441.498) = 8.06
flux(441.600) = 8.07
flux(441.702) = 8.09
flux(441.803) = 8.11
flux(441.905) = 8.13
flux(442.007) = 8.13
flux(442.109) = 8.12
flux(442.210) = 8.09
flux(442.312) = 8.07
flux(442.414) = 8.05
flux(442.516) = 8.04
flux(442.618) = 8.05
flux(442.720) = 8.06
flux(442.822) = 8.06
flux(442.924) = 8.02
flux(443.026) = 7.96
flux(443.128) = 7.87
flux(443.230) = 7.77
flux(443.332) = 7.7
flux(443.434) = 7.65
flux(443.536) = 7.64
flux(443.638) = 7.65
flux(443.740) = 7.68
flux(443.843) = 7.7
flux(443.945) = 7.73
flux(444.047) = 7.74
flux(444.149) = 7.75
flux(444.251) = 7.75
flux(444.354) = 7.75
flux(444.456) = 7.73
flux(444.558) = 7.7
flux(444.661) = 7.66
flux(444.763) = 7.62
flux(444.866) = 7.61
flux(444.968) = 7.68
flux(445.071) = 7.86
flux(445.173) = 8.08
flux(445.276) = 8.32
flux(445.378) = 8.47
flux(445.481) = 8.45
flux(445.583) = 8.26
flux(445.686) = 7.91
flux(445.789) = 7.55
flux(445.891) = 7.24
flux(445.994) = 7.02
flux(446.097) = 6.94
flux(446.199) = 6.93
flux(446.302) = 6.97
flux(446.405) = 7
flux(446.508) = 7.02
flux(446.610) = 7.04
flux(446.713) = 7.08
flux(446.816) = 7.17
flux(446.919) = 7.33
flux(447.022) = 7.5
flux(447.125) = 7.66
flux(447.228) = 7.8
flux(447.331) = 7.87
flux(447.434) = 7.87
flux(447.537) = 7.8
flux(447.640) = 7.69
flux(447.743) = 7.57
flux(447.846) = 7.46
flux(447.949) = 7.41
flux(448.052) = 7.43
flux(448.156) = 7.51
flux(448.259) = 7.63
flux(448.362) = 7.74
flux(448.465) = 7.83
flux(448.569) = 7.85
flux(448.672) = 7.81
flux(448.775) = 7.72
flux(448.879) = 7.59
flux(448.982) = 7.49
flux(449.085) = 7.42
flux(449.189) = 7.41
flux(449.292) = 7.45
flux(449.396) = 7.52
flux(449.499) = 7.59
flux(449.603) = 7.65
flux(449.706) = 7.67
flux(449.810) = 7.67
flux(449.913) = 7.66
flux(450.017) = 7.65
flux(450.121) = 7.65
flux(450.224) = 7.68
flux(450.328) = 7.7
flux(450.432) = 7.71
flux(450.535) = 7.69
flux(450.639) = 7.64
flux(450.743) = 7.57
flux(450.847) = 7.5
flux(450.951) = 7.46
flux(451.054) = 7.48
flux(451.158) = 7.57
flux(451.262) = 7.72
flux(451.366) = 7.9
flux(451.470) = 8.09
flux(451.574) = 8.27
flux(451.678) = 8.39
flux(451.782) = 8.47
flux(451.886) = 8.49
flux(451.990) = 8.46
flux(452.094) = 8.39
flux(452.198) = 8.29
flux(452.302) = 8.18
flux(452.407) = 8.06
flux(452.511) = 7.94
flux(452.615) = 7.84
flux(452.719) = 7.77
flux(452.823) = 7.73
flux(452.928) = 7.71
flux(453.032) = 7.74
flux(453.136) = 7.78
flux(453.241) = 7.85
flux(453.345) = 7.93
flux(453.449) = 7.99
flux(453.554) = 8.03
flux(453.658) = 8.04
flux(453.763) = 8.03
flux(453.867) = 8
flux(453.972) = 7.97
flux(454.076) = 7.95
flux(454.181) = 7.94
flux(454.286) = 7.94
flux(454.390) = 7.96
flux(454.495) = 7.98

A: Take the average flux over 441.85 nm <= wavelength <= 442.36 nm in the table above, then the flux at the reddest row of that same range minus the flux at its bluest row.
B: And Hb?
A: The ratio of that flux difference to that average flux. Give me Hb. -0.007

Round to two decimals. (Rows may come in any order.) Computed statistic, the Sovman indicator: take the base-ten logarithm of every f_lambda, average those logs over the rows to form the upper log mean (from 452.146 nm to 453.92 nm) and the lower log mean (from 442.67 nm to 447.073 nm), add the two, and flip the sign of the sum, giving -1.78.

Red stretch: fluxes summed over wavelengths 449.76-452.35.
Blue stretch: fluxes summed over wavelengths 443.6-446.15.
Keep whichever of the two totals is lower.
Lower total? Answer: 194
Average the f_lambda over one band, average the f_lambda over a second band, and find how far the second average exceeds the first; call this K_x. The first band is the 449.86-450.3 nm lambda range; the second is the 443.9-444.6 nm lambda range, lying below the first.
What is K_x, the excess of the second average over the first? 0.1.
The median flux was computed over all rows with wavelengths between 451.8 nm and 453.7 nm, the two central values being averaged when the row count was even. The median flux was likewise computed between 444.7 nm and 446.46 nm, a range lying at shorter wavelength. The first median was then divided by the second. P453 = 1.05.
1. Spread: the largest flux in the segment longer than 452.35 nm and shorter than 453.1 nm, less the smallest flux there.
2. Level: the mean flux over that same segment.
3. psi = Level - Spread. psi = 7.5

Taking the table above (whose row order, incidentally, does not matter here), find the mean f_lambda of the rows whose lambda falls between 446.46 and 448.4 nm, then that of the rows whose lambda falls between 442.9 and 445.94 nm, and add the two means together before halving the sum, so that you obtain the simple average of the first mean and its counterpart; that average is 7.66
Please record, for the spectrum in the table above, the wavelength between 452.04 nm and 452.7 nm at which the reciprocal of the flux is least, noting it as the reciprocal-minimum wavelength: 452.094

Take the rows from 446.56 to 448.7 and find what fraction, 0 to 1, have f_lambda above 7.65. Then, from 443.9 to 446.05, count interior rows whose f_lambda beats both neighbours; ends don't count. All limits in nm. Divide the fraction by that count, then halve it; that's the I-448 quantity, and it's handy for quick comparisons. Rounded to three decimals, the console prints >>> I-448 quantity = 0.238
